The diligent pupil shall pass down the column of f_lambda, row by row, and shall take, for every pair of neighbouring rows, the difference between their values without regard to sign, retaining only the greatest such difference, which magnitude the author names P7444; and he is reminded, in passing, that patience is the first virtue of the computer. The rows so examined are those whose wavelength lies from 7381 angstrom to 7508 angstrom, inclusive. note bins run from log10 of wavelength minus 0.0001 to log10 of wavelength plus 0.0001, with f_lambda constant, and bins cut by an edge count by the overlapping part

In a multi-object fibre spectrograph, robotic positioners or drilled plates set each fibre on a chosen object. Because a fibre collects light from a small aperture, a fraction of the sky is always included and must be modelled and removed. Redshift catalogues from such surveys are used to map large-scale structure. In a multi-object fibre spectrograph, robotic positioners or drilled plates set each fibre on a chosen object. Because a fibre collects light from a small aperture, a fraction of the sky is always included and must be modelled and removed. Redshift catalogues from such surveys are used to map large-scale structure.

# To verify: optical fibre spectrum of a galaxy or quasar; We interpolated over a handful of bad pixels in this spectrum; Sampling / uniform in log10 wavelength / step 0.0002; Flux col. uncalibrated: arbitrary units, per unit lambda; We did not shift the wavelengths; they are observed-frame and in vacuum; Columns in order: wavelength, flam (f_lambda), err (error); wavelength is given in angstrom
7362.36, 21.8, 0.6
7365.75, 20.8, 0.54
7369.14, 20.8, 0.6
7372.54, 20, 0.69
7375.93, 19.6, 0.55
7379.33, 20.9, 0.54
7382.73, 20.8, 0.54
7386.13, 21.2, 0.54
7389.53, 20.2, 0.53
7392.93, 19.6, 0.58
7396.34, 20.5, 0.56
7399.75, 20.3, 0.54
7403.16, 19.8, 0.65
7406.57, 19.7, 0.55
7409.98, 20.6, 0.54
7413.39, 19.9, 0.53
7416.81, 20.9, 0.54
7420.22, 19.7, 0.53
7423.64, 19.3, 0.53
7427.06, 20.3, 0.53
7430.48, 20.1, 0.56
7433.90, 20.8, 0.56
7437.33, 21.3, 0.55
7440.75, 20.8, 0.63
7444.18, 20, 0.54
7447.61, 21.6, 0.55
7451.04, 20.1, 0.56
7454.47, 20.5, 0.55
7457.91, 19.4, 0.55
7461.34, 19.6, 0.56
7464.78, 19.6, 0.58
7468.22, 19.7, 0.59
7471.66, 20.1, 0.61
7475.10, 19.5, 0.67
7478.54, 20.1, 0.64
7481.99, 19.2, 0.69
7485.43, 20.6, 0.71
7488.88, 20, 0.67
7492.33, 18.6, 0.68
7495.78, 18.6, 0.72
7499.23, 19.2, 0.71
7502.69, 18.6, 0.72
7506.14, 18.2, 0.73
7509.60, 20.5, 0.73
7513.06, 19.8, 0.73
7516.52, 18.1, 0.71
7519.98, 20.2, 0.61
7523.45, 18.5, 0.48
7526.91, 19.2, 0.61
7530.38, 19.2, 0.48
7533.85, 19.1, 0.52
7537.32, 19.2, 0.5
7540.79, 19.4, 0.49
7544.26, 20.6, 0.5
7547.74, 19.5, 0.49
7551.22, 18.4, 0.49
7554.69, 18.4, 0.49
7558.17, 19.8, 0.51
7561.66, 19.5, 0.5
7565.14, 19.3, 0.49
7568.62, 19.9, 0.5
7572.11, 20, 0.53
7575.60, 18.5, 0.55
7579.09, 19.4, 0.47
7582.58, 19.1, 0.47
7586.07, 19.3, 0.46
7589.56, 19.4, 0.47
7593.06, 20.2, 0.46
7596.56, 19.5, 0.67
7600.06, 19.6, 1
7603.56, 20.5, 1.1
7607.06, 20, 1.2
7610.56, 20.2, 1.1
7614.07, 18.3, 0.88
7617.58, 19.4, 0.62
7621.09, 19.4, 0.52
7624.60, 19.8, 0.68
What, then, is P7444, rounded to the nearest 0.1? 1.6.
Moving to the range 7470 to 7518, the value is 2.3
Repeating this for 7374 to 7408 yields 1.3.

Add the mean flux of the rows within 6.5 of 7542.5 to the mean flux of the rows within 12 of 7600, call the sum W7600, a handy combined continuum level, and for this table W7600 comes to 39.6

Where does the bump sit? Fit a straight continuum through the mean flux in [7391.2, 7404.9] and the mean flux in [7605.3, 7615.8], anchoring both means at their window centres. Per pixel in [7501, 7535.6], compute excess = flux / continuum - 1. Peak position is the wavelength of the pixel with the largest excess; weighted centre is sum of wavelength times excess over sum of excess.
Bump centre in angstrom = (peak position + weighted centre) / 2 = 7513.3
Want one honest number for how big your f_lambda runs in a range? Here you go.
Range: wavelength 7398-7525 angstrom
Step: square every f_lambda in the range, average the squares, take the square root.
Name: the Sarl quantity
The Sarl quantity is 19.8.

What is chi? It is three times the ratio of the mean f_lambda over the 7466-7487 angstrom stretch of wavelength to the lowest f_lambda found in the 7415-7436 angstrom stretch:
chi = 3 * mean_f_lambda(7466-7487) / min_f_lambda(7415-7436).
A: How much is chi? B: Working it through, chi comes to 3.09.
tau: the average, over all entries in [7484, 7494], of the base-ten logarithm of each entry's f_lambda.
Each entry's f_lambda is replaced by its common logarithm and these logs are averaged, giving 1.29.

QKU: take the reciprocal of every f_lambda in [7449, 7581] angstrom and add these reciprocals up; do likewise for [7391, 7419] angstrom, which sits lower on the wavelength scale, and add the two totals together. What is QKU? 2.4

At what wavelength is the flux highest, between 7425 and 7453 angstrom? 7447.61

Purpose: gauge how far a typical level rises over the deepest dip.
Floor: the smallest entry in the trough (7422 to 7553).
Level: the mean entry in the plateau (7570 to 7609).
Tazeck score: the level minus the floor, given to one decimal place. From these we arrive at 1.5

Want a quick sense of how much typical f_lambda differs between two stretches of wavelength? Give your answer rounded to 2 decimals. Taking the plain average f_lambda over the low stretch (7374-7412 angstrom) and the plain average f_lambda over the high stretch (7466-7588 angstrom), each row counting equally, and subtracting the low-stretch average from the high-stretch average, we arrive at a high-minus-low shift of -0.94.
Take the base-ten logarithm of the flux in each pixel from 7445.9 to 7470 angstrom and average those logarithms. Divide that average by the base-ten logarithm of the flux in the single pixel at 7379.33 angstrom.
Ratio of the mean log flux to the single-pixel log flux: 0.99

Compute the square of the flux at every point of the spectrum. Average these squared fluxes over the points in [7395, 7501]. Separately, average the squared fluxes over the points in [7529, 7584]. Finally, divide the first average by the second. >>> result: 1.07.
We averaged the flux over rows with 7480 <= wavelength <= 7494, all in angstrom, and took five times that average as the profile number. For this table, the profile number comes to 98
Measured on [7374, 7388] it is 103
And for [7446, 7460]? 102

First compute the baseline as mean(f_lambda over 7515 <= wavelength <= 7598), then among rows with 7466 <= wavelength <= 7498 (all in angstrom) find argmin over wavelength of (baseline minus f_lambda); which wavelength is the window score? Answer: 7485.43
